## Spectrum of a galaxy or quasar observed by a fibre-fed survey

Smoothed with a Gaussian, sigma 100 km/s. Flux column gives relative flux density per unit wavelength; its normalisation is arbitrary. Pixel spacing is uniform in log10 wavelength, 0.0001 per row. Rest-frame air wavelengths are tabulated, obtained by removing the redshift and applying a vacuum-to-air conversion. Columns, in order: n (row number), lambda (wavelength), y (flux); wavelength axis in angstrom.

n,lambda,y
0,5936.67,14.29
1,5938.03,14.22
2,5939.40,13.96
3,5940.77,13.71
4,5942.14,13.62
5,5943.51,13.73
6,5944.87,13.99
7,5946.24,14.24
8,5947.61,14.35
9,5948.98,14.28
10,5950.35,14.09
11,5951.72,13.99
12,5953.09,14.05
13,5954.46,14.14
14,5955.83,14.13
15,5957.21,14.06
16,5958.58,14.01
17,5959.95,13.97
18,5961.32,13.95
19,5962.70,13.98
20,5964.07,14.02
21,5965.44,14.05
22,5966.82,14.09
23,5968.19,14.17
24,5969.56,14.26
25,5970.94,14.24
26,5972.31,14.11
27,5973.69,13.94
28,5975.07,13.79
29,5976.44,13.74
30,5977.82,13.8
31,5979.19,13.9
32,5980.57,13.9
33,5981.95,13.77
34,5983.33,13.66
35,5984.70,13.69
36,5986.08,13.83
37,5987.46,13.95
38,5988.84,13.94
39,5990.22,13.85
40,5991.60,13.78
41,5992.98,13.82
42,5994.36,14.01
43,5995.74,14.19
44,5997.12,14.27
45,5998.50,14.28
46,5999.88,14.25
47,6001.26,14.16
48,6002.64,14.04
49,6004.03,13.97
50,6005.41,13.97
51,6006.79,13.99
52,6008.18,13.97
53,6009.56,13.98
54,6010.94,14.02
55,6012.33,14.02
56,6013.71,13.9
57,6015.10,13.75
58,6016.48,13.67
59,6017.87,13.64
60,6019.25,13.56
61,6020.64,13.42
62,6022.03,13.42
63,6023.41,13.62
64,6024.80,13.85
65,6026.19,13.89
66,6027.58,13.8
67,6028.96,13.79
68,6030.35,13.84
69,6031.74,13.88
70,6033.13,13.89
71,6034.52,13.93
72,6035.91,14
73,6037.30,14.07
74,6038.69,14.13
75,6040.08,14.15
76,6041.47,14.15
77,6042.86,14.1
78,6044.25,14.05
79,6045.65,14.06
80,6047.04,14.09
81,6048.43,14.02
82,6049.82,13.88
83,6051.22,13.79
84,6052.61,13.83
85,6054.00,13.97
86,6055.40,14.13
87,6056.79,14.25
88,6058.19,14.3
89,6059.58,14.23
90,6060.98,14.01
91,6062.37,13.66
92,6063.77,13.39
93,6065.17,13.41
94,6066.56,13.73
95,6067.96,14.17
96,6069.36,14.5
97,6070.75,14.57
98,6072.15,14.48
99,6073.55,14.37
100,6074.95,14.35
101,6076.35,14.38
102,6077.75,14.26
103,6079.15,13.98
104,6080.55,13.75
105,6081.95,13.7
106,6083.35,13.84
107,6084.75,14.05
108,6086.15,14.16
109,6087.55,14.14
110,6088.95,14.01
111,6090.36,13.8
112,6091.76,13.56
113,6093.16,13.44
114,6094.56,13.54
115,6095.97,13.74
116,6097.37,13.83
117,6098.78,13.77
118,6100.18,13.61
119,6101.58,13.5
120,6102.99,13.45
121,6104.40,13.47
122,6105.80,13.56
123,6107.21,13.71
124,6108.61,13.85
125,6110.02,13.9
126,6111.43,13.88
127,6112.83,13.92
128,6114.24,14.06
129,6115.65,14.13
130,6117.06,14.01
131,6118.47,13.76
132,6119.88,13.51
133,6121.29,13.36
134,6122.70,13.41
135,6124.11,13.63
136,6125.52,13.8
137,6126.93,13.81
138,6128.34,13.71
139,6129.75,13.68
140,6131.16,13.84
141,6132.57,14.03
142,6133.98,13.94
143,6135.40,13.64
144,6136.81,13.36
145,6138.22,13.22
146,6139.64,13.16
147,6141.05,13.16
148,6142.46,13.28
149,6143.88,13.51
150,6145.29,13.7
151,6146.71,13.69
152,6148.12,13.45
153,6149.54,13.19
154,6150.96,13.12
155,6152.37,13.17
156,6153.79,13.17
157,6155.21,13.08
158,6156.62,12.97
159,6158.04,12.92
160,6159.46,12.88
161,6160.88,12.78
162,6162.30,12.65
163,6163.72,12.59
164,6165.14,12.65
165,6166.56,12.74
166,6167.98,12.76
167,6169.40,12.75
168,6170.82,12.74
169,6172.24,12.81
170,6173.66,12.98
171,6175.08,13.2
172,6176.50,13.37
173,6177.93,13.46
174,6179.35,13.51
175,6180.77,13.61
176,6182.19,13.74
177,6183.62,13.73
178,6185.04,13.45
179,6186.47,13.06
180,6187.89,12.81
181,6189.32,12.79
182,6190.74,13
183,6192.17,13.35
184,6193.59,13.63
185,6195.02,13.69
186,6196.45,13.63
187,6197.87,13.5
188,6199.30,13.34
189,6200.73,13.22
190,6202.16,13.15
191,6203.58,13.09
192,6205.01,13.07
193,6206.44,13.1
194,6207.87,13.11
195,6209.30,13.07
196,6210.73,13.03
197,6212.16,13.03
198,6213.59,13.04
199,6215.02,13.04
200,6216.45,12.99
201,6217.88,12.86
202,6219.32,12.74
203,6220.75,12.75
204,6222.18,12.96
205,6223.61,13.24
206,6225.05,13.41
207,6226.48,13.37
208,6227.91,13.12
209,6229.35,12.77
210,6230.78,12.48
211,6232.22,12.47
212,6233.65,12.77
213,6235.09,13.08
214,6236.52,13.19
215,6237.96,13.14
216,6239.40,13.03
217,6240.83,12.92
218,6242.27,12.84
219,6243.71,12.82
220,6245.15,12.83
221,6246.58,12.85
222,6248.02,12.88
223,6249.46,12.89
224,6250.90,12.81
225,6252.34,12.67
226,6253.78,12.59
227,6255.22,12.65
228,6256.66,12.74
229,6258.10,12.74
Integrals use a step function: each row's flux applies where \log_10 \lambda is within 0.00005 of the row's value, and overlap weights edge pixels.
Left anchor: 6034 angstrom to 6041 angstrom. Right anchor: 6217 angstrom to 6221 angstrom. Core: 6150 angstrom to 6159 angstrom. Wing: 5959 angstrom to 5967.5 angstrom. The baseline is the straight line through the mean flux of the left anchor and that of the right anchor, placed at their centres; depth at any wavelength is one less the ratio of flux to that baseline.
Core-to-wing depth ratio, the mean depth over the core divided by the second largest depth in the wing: 0.3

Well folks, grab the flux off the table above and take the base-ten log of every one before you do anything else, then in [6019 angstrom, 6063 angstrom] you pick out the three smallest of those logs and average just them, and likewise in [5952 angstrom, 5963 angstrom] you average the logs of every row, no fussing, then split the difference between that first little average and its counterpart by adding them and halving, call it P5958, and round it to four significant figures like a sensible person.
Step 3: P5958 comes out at 1.138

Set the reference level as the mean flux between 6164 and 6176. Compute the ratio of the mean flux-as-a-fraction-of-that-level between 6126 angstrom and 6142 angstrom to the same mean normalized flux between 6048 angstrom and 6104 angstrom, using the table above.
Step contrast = 0.98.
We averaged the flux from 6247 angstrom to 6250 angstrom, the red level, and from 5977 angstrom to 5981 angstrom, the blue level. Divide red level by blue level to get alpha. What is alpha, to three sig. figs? 0.929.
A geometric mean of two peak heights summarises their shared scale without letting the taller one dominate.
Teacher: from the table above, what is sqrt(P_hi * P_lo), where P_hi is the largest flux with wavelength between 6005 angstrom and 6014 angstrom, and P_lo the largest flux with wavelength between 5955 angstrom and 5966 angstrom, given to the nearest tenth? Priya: 14.1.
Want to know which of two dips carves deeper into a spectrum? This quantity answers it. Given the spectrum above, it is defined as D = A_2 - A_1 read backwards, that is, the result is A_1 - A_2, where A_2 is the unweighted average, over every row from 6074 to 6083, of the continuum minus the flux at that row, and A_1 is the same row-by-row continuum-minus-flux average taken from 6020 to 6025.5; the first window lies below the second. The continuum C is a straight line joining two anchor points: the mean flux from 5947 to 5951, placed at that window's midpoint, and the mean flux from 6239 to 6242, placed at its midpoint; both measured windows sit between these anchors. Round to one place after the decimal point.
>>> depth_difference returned 0.7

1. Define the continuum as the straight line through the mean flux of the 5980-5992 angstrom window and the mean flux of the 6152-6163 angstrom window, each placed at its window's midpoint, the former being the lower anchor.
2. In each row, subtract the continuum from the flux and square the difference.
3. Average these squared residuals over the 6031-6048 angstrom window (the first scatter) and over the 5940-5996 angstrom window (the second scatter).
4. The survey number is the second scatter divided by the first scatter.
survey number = 0.14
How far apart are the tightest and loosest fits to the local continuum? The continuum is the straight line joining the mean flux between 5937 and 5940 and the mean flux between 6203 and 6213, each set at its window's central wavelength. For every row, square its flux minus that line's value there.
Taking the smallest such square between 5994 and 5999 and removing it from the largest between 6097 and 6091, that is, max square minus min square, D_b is 0.04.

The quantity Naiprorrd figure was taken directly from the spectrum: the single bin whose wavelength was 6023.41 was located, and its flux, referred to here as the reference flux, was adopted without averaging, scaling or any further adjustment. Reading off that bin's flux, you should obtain 13.62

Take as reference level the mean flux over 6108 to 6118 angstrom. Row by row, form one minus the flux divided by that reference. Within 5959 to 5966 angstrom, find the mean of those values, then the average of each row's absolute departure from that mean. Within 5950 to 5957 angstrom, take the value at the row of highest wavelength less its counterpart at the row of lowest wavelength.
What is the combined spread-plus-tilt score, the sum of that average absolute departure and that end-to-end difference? 0.00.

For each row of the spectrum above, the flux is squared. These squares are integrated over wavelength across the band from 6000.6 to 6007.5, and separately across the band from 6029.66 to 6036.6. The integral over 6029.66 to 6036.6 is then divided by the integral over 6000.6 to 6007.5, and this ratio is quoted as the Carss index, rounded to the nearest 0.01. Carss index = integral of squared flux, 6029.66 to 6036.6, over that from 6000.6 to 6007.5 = 0.99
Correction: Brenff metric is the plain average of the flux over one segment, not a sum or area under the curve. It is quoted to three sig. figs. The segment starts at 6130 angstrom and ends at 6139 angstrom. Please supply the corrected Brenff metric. 13.7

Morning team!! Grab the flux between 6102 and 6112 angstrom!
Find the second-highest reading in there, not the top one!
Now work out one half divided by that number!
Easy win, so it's 0.0360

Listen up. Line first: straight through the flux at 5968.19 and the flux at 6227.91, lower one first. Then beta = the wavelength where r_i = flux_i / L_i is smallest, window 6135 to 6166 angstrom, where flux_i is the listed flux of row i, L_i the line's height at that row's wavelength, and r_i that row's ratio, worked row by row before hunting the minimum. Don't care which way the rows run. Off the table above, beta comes 6163.72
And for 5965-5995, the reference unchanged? 5983.33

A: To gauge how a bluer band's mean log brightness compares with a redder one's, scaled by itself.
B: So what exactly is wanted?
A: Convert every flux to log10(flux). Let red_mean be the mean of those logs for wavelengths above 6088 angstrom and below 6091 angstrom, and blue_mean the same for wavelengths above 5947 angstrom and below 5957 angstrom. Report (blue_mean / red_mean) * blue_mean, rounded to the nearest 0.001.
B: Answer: 1.158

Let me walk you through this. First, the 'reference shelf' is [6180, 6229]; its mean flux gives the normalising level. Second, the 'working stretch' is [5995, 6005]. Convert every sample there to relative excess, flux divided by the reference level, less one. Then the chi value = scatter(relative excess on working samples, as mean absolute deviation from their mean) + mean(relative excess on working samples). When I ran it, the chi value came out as 0.08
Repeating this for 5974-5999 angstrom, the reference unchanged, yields 0.06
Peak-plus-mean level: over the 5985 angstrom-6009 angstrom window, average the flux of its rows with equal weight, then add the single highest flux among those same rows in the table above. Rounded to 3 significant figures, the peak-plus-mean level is 28.3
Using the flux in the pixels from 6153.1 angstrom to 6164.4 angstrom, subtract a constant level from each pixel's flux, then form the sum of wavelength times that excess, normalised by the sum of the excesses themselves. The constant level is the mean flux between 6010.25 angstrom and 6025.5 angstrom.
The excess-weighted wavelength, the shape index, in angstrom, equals 6159.5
